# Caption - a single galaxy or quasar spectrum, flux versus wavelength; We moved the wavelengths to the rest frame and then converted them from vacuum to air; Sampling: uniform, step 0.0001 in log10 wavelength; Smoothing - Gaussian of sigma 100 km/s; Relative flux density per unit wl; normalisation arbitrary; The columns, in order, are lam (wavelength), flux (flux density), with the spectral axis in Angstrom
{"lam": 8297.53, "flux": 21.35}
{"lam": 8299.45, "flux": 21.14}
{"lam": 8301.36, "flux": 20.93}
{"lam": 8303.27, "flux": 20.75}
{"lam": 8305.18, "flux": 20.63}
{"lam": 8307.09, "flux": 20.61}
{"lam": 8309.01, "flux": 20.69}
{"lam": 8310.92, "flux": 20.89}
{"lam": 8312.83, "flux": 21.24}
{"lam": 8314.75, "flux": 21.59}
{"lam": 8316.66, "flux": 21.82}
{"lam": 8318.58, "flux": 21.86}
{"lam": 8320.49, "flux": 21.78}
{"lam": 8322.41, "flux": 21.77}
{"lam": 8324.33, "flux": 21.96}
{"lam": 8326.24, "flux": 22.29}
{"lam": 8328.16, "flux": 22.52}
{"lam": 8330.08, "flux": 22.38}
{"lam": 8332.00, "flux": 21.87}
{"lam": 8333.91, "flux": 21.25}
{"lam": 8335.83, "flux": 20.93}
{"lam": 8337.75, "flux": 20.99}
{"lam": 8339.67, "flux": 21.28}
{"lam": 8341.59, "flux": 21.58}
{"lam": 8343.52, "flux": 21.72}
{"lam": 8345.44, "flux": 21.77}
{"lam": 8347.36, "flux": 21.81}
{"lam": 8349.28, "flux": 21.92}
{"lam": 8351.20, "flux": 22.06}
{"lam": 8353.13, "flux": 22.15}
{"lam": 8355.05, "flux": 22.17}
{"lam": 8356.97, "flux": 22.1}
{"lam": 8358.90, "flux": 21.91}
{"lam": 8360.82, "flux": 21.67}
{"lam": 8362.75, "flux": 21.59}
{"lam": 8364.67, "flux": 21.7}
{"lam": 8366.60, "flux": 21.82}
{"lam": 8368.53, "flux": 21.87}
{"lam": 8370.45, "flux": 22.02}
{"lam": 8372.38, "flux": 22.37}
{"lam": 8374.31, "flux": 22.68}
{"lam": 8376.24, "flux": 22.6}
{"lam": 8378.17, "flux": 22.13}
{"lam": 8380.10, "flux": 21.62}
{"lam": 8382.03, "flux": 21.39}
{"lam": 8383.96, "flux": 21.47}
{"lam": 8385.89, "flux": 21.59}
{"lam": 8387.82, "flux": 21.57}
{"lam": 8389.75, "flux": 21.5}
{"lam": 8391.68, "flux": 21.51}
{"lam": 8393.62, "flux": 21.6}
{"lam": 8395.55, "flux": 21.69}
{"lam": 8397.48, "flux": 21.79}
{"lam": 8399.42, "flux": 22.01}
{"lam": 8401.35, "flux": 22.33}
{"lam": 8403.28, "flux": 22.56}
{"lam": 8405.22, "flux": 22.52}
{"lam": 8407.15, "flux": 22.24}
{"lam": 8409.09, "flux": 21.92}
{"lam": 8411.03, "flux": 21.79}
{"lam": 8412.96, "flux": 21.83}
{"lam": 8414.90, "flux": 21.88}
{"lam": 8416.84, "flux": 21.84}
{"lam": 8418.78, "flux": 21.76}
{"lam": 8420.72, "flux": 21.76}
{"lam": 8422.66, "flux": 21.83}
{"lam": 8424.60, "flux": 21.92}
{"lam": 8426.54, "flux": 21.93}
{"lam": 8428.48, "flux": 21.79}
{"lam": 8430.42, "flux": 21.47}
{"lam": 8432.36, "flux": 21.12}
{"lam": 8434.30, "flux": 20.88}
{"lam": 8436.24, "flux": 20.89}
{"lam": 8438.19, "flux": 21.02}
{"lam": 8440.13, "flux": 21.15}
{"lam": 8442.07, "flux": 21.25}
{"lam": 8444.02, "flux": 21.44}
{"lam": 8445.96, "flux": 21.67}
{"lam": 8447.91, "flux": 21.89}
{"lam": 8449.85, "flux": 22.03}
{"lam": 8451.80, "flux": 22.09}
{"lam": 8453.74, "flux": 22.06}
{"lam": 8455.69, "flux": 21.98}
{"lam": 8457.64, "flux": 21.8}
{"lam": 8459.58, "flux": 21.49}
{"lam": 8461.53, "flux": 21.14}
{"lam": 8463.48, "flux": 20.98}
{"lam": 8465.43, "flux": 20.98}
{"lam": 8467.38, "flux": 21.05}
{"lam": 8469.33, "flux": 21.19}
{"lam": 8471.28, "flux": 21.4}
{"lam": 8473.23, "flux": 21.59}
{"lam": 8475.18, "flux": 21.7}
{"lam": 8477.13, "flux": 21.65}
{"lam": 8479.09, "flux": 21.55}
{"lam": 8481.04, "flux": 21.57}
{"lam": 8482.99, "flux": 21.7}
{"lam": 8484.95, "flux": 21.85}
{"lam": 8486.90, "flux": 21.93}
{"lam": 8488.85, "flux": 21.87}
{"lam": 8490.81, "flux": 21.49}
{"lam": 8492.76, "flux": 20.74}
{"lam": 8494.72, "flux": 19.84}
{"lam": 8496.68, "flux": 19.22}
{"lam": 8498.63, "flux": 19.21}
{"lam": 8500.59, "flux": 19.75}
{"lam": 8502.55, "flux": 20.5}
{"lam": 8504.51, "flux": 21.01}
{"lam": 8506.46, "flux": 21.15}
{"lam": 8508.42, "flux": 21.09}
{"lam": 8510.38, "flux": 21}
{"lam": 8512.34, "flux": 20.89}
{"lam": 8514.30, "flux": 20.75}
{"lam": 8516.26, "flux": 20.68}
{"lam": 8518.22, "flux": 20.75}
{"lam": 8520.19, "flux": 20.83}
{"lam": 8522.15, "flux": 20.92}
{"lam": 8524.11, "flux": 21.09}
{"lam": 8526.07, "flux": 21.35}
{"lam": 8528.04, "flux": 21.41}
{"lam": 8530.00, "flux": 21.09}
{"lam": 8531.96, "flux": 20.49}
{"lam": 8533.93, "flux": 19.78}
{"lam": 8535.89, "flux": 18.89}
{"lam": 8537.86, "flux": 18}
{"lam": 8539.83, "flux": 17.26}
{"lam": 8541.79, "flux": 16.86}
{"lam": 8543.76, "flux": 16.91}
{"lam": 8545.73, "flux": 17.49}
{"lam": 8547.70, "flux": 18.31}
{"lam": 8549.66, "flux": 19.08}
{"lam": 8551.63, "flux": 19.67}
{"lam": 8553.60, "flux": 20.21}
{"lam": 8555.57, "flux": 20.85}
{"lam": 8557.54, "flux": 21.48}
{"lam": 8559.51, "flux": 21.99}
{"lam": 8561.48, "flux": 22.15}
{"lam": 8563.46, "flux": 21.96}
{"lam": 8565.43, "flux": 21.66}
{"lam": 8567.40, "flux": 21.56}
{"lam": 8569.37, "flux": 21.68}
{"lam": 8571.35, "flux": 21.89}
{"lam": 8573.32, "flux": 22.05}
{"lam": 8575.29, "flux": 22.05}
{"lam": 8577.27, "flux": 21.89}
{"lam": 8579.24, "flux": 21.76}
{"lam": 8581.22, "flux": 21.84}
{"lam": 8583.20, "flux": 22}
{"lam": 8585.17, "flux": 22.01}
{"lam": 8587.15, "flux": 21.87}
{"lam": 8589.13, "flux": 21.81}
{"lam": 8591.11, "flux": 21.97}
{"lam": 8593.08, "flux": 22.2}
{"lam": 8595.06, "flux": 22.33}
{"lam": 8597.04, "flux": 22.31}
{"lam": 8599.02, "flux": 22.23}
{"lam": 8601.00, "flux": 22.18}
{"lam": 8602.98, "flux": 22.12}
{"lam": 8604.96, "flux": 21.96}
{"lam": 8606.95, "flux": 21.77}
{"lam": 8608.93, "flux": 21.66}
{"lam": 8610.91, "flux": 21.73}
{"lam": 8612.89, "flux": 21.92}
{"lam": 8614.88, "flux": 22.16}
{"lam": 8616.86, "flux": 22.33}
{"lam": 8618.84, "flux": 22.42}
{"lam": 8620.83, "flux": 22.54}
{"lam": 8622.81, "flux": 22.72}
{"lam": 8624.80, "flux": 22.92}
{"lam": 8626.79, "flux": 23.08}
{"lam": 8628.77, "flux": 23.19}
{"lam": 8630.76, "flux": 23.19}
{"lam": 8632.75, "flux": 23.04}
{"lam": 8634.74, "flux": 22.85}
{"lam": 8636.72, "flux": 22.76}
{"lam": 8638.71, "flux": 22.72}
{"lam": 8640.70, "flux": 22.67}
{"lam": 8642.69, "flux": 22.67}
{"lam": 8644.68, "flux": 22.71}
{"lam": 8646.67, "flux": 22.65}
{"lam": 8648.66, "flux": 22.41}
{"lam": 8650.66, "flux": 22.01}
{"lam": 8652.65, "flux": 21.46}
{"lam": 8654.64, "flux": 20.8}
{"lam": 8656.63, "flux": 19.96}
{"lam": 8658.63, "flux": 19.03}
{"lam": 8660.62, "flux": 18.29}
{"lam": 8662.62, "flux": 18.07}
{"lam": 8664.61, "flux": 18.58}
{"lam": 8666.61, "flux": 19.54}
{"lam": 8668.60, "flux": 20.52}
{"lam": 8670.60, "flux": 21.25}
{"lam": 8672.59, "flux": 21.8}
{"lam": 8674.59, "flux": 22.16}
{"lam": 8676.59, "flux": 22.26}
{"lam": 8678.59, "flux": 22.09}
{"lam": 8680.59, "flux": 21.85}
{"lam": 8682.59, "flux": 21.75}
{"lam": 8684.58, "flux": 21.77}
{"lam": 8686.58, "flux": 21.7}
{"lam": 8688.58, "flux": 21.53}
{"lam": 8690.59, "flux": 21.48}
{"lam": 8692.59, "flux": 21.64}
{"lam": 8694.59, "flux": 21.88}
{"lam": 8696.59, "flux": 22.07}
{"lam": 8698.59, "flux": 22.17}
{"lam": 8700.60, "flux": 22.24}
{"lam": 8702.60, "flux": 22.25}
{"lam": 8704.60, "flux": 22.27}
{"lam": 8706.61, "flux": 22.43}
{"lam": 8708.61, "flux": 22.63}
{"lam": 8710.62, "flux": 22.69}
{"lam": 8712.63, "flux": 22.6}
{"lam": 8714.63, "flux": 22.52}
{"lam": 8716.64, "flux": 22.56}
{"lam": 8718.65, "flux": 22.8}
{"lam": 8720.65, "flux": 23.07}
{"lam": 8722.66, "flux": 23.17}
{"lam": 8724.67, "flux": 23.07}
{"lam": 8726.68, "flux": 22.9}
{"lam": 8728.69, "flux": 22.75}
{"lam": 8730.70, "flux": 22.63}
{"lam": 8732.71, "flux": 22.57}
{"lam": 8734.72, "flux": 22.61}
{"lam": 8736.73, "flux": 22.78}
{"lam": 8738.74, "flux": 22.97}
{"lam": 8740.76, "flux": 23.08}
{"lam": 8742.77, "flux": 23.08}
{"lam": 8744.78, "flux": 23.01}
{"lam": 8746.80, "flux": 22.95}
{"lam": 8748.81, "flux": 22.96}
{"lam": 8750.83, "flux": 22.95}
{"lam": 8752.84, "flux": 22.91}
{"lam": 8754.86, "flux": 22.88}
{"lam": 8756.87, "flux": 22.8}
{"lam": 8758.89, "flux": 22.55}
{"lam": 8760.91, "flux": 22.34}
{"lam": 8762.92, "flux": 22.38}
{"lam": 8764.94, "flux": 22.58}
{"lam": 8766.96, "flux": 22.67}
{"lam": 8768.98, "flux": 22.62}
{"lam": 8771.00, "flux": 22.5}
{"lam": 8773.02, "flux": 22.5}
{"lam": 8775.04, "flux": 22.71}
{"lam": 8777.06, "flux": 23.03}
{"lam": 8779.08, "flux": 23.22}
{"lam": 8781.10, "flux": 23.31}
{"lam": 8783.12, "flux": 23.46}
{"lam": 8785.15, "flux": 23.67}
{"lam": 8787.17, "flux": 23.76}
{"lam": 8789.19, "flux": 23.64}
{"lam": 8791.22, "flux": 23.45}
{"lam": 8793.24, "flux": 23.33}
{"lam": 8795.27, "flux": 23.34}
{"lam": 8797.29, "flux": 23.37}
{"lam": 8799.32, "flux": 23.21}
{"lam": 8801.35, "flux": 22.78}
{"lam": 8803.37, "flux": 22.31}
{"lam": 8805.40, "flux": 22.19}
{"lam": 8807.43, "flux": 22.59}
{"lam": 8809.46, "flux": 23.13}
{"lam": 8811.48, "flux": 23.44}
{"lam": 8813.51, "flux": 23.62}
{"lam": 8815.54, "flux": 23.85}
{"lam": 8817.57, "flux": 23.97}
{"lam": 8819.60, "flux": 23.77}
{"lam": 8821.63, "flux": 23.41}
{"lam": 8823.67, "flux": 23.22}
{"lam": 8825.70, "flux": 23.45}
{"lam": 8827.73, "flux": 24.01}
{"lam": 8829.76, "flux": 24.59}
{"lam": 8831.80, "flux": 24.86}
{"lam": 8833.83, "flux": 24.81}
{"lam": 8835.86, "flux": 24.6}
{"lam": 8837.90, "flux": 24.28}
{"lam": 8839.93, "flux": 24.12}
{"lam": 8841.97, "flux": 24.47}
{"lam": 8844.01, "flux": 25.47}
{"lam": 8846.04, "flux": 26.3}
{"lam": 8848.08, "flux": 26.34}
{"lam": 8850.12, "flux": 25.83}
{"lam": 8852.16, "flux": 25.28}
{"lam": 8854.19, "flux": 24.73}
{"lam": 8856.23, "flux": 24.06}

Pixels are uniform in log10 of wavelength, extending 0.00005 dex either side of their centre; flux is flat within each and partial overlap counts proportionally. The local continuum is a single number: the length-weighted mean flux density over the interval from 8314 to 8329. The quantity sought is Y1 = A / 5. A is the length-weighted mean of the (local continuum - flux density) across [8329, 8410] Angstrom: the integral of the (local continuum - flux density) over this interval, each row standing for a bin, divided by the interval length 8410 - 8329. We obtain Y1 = 0.021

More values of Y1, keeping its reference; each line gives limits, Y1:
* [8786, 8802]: -0.285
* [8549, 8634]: 0.000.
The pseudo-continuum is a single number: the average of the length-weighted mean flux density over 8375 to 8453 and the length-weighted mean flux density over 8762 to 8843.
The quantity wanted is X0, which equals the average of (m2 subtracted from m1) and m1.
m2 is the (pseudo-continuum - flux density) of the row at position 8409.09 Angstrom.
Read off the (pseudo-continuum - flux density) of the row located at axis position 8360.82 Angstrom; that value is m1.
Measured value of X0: 0.6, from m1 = 0.9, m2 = 0.7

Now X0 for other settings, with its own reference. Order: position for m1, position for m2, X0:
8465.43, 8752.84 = 1.8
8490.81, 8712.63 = 1.1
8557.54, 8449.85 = 0.8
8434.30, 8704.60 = 1.5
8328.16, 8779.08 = 0.4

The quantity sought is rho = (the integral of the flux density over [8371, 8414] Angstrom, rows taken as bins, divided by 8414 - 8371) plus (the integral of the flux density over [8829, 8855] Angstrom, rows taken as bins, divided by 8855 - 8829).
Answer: 47.0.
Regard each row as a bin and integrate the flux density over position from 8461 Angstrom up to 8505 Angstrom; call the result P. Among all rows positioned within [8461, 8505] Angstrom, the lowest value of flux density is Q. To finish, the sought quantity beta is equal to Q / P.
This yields 0.0208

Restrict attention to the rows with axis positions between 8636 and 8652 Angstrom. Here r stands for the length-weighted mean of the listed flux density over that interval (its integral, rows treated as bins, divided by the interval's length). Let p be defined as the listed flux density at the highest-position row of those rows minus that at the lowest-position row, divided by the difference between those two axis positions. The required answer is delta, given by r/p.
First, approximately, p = -0.054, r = 22.5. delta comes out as -419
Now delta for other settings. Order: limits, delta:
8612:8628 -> 270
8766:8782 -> 504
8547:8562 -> 73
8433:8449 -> 287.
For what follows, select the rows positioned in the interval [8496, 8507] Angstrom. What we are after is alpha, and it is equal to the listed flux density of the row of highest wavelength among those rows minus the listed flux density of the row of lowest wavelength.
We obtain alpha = 1.9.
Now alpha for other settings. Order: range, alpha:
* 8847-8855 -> -1.6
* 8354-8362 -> -0.5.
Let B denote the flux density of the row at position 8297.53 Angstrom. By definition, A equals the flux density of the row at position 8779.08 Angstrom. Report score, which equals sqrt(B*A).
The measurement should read 22.3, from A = 23.22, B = 21.35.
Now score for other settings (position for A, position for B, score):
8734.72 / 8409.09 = 22.3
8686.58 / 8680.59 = 21.8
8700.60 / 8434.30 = 21.5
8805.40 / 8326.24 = 22.2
